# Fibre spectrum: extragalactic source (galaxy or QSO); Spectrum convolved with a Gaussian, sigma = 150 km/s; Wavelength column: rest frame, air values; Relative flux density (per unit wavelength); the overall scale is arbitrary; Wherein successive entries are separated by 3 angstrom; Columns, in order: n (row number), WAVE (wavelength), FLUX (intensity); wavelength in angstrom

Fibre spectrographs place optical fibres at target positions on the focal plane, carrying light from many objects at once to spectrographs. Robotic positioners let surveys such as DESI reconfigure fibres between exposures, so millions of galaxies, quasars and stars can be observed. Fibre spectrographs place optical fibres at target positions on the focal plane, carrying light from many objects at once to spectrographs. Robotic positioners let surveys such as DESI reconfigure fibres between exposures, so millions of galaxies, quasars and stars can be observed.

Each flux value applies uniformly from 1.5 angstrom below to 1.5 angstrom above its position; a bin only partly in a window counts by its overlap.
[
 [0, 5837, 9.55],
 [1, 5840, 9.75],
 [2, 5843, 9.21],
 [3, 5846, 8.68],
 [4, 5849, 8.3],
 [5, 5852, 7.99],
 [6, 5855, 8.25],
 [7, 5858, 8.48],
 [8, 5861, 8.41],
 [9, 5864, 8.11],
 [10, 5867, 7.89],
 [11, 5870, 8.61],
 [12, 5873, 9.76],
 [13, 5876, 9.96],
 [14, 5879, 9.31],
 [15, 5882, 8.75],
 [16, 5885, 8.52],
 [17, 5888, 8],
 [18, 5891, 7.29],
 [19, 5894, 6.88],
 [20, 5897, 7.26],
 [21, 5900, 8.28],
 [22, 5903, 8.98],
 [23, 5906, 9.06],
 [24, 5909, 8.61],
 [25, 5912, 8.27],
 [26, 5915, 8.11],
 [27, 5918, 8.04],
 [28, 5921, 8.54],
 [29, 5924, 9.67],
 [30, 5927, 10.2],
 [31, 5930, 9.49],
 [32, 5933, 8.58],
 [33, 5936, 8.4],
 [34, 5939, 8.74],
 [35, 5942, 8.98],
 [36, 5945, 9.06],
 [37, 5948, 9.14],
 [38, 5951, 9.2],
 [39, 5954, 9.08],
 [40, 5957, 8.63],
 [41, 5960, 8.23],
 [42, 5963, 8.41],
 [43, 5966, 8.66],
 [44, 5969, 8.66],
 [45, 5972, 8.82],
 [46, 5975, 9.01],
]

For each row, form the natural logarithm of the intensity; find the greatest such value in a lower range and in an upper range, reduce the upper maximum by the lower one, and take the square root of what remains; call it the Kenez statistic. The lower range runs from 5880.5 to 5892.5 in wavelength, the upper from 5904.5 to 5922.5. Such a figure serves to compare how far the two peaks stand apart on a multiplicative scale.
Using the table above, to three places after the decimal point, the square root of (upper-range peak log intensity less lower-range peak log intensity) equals 0.187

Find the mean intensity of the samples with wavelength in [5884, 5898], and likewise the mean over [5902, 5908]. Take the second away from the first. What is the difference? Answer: -1.4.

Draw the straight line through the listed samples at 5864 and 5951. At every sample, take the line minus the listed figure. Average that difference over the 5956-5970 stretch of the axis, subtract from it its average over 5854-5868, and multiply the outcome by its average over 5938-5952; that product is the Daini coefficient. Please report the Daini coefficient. 0.10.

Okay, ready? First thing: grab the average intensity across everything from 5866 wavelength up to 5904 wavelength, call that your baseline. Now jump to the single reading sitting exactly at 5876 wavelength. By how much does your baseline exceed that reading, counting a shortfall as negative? -1.5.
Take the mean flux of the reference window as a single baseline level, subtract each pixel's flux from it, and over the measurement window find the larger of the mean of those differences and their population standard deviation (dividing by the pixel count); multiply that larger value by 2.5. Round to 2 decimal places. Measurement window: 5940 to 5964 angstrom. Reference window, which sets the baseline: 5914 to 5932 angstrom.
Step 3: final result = 0.86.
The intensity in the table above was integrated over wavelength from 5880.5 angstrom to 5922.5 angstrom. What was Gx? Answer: 344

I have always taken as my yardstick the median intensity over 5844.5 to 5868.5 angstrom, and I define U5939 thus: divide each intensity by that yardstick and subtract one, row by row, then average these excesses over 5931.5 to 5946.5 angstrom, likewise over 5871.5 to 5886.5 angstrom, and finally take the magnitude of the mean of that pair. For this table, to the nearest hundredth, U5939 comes 0.09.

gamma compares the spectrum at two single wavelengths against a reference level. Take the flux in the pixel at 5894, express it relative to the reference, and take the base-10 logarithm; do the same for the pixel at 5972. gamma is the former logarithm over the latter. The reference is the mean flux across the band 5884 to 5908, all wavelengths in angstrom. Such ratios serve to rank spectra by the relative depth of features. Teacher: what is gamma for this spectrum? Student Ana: -2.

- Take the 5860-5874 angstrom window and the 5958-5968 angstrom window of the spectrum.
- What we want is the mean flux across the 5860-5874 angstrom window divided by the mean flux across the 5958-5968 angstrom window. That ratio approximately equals 1.01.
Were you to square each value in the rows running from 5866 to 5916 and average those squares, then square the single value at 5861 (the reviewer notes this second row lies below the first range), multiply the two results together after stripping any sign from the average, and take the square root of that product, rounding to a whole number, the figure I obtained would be 71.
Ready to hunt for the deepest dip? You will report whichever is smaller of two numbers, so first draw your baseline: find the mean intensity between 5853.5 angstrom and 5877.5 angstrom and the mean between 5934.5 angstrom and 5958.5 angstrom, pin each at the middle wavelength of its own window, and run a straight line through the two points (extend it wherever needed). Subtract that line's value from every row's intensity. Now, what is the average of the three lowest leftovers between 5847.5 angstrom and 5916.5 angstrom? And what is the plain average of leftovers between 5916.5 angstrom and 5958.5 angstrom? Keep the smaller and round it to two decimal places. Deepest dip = -1.62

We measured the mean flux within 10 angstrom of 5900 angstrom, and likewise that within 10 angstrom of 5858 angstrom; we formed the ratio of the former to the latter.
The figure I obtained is 0.98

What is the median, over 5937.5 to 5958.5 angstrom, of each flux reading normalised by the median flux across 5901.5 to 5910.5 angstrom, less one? 0.01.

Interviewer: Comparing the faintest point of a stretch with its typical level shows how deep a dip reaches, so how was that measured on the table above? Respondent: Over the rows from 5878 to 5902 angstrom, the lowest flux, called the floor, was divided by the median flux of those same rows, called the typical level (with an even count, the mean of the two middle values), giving 0.85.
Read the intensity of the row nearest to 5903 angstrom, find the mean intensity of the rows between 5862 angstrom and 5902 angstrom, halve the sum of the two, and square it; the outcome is 75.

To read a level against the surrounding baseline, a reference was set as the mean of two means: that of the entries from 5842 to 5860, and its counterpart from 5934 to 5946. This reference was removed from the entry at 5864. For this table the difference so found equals -0.5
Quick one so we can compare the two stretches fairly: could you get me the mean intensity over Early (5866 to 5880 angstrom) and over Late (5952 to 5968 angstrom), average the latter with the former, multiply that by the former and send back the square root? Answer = 9.0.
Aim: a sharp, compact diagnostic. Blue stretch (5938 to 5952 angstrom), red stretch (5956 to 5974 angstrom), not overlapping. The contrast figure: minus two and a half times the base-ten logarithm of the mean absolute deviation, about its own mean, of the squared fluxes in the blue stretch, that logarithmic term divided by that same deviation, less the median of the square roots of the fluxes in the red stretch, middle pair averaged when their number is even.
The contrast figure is -3.34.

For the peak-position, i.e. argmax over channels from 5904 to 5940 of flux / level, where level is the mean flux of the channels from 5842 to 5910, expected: 5927 angstrom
